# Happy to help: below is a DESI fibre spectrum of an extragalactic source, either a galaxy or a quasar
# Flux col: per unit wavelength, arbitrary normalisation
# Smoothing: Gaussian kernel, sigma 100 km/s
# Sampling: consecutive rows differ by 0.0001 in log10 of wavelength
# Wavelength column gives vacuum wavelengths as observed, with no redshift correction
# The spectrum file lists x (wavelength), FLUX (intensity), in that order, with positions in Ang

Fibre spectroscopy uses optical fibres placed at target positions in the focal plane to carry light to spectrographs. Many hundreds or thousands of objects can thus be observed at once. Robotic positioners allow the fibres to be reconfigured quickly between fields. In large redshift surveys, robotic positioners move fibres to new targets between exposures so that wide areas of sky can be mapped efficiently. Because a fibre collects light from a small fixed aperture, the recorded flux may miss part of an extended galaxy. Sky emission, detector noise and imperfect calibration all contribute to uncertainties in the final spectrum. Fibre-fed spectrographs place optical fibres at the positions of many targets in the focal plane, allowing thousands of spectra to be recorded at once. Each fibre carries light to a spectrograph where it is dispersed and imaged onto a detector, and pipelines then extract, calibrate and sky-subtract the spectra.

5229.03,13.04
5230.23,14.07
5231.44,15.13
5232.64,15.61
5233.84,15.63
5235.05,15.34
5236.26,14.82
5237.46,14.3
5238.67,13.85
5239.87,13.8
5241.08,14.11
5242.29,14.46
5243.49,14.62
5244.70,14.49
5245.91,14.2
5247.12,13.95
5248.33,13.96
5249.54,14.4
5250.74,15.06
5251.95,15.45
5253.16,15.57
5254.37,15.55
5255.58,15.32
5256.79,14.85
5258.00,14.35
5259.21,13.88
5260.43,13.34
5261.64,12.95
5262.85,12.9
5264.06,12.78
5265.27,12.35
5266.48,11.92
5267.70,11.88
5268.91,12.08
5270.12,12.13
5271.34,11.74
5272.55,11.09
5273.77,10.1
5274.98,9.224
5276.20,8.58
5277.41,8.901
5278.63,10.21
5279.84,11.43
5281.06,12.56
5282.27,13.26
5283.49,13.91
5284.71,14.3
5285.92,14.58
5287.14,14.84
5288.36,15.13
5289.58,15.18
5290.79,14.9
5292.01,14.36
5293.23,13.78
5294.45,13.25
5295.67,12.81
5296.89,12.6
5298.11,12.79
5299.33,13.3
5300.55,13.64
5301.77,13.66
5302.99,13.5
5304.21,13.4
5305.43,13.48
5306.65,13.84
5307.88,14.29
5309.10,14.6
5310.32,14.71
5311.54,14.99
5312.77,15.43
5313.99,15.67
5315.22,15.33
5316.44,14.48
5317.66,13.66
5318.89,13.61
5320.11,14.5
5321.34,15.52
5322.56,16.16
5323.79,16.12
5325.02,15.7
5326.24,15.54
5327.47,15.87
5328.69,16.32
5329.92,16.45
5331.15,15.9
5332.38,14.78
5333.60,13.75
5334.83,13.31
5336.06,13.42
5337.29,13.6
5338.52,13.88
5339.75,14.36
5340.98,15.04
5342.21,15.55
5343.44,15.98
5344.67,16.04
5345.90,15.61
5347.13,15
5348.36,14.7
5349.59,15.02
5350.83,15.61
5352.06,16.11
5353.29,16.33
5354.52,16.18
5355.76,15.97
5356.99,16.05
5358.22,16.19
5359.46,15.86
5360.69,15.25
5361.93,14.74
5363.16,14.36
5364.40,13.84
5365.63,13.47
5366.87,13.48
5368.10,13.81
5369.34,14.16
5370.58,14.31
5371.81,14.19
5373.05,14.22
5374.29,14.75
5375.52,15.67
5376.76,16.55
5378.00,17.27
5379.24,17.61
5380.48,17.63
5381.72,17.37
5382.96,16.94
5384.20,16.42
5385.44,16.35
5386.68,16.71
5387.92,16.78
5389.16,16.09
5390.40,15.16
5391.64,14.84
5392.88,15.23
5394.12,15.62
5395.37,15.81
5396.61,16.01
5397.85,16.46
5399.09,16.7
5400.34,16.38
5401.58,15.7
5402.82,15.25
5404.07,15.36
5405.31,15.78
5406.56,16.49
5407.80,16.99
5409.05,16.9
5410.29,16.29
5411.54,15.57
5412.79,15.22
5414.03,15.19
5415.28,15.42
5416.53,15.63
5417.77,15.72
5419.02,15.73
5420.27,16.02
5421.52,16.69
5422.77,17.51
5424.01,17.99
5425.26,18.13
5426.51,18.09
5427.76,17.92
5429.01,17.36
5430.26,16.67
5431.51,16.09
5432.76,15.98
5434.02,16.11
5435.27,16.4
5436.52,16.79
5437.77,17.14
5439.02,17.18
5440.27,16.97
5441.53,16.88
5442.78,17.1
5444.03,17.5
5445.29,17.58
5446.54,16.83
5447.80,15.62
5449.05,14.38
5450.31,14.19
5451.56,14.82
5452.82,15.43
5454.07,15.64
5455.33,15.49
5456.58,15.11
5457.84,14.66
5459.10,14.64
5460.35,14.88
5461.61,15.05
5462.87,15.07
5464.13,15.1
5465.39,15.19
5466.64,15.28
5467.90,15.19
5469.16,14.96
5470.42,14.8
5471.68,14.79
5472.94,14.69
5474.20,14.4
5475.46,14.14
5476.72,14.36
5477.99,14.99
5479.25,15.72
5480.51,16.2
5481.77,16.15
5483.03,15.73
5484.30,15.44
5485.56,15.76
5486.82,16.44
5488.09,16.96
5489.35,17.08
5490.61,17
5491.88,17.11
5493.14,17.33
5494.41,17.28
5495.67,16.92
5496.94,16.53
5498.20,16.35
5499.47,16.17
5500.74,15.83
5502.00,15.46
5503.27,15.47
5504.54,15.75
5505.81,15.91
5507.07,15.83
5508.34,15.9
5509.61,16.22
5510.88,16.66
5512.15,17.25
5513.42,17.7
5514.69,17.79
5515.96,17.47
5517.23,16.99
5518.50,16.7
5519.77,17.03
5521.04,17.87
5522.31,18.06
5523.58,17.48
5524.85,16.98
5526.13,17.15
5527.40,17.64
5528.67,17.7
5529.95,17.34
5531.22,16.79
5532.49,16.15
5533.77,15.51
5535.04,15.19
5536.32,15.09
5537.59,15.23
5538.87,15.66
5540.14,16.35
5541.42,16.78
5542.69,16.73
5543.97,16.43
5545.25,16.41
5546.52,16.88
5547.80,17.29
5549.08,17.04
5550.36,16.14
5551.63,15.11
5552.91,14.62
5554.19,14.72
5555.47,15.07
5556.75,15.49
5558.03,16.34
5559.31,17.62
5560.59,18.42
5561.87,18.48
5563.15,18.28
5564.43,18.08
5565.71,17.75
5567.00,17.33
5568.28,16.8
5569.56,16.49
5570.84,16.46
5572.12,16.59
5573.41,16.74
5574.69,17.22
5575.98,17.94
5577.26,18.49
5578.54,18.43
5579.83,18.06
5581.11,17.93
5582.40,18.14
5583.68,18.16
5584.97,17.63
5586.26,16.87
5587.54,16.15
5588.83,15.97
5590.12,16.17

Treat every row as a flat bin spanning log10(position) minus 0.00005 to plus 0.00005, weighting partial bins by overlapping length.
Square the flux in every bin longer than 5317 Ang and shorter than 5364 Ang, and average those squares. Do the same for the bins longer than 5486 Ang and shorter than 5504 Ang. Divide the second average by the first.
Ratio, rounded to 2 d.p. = 1.18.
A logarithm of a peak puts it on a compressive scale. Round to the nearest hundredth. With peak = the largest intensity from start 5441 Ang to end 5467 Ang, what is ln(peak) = 2.87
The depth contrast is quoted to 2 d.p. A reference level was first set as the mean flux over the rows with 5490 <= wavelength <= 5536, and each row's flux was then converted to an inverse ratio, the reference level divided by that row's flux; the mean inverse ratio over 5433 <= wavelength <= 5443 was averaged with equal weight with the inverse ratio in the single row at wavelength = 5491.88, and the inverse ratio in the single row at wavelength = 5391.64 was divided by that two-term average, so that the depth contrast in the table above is 1.14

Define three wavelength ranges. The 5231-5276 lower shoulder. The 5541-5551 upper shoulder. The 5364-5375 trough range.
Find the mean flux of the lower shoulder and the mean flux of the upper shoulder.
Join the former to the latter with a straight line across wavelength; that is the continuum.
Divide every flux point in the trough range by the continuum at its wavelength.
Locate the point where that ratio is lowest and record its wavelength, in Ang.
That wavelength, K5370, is 5366.87 Ang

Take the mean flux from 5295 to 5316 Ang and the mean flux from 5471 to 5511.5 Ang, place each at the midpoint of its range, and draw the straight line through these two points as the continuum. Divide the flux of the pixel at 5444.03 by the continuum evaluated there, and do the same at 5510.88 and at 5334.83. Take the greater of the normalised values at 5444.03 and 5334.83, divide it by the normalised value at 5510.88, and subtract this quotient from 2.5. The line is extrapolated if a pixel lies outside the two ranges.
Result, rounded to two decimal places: 1.40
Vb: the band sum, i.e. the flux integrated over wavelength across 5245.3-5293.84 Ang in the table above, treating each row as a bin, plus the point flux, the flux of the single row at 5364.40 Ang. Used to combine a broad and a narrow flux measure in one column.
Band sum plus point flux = 653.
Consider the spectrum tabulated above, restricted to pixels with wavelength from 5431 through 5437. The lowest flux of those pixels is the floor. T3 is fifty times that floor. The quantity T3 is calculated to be 799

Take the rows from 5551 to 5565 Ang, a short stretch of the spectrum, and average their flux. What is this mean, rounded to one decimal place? 16.6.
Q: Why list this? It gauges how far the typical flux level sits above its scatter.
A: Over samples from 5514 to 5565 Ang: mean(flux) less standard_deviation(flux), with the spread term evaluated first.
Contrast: 15.6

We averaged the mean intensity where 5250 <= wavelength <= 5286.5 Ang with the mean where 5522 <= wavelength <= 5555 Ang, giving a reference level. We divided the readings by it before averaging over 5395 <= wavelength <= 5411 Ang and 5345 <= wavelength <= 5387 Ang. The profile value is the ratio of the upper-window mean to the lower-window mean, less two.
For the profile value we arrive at -0.96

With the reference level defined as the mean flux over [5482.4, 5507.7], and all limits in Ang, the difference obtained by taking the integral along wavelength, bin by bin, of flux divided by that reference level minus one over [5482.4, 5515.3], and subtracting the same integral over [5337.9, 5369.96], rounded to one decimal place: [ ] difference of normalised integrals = 2.7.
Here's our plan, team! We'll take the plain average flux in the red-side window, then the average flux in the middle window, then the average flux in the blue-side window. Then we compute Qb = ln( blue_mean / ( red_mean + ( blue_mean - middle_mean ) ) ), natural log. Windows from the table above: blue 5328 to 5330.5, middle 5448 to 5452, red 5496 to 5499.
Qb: -0.11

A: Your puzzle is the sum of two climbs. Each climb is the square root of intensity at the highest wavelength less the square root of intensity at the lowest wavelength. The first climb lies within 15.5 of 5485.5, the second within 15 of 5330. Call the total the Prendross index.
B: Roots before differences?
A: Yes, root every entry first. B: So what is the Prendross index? 0.22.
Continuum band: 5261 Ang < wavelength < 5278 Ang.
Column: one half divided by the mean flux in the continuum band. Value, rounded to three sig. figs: 0.0441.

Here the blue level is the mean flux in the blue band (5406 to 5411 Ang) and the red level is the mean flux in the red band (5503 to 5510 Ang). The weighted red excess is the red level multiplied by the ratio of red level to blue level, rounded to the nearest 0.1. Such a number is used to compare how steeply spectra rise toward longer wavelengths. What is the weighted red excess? 15.1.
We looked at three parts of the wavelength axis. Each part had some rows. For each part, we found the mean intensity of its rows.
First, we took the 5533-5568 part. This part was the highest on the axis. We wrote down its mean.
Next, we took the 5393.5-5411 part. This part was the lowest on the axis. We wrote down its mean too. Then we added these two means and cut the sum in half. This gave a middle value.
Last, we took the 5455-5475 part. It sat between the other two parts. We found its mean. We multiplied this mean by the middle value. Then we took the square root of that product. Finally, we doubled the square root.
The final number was 31.2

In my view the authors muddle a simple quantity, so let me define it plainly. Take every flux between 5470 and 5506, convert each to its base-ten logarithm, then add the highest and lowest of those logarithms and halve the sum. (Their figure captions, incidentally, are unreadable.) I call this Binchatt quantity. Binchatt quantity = 1.19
